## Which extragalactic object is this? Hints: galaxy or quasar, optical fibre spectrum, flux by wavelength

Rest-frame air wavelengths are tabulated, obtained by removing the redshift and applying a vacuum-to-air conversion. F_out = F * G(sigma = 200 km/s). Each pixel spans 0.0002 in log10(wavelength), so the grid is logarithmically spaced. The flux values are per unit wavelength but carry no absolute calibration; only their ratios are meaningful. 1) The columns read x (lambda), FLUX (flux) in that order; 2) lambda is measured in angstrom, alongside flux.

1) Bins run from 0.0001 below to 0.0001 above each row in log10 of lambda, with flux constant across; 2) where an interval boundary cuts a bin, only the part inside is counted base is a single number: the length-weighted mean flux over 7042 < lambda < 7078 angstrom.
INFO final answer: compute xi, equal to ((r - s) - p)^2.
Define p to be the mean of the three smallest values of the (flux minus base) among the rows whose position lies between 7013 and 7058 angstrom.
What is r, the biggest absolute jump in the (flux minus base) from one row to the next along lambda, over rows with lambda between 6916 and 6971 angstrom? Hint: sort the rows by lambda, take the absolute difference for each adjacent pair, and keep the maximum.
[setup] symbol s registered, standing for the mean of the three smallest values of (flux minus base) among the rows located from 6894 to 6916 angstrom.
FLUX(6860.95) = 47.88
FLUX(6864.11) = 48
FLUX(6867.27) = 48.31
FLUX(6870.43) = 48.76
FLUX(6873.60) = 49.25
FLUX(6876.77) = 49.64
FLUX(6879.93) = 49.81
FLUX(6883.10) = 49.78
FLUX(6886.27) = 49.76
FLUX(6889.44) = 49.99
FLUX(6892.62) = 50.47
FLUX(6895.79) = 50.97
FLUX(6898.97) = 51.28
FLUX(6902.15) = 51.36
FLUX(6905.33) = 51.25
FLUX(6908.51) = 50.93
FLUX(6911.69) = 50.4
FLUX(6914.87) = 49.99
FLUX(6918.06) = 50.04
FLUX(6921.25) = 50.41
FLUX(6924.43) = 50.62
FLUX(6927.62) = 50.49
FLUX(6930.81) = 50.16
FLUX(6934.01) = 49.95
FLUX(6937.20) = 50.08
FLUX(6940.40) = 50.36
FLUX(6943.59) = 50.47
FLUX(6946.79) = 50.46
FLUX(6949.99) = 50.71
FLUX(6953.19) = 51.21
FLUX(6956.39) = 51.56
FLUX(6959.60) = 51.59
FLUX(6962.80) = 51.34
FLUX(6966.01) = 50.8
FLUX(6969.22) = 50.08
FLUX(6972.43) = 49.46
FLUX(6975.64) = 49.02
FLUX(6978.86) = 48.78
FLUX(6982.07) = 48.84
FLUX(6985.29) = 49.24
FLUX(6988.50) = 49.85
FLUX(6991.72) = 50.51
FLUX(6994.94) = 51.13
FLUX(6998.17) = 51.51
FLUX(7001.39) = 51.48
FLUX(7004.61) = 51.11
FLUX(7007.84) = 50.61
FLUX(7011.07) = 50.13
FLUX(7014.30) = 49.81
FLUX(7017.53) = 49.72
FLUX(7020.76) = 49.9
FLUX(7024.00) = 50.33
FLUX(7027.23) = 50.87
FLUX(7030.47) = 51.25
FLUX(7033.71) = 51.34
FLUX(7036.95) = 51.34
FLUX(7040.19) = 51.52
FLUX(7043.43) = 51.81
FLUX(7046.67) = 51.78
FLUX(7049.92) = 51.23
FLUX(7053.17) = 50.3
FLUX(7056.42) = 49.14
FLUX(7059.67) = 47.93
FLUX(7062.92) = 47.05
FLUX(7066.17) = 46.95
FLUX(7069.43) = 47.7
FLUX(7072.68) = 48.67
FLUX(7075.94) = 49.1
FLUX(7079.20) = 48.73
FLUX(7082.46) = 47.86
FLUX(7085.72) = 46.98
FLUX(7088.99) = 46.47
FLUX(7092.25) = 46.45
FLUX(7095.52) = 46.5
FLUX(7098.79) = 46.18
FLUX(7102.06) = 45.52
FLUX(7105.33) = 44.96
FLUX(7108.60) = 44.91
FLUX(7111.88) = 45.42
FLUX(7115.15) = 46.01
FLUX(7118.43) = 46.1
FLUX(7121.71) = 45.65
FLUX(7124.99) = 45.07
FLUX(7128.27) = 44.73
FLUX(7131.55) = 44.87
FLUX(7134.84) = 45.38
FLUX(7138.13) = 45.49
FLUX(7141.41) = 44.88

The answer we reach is 1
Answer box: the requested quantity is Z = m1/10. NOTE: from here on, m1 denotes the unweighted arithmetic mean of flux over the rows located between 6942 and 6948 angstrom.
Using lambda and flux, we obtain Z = 5.05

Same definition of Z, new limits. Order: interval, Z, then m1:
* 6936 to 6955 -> 5.05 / 50.5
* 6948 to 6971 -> 5.10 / 51.0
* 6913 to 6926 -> 5.03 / 50.3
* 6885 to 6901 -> 5.05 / 50.5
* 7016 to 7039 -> 5.07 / 50.7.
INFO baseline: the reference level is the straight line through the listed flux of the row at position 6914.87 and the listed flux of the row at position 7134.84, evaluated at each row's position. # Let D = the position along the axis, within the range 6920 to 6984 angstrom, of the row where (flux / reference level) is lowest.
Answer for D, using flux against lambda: 6978.86 angstrom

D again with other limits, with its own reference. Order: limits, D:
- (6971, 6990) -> 6978.86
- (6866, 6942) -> 6867.27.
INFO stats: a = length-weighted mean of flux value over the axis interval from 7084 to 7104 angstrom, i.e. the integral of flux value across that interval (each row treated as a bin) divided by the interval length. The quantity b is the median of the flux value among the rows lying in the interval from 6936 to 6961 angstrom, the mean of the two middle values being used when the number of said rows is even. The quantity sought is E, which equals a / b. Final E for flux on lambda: 0.92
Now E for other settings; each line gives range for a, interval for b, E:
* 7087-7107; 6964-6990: 0.93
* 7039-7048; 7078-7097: 1.11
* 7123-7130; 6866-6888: 0.91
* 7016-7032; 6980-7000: 1.00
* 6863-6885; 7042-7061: 0.97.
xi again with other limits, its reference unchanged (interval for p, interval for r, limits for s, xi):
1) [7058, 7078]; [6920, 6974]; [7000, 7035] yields 4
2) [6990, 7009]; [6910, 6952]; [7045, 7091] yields 2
